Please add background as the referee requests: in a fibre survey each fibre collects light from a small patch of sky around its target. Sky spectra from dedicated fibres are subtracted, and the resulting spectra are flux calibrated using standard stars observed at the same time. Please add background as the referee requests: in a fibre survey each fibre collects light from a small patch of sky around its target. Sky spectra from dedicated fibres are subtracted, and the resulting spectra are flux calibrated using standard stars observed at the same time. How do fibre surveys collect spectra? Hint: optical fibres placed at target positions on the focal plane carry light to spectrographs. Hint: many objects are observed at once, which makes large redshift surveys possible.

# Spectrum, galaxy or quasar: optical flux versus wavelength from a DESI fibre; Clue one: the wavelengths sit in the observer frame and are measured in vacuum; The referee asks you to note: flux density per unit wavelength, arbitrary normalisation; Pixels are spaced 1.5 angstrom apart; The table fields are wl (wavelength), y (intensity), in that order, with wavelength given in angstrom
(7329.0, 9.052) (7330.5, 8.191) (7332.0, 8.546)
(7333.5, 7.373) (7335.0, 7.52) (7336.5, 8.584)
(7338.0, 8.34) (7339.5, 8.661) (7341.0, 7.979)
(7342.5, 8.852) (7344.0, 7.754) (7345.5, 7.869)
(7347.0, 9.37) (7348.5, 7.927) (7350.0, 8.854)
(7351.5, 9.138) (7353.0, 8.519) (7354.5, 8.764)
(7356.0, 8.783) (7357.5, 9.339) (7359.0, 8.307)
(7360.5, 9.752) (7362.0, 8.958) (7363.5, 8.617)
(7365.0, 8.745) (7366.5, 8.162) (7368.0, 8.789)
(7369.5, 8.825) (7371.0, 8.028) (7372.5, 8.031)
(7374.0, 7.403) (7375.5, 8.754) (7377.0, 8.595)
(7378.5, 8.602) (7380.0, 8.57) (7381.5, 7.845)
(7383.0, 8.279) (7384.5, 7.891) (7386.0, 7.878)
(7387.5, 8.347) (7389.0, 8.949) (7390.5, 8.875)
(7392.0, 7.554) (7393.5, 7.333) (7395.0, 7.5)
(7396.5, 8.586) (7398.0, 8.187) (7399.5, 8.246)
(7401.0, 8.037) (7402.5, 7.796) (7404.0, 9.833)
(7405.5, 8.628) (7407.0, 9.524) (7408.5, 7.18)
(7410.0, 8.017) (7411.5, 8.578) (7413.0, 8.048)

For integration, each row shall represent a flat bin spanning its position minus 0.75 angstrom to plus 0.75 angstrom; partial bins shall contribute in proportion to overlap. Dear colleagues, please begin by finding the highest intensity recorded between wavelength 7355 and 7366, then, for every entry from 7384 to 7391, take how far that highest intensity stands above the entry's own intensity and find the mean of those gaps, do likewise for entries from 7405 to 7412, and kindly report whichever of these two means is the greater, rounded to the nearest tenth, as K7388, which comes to 1.4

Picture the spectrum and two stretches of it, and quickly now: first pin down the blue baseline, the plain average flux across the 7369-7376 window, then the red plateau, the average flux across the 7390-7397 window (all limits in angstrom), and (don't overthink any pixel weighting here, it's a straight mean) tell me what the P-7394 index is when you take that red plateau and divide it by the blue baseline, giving 0.97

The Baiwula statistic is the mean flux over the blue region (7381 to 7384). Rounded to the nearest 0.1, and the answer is 8.1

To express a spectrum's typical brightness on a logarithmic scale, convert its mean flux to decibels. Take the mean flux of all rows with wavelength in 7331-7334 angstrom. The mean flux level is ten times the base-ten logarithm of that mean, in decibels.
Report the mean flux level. 9.0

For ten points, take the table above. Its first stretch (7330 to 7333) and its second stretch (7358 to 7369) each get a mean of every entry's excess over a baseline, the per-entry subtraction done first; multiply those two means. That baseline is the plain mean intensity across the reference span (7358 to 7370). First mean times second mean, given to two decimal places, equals 0.00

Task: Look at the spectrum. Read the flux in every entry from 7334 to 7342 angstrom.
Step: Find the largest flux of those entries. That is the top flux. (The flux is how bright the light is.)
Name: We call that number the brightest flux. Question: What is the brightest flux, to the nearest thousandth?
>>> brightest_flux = 8.661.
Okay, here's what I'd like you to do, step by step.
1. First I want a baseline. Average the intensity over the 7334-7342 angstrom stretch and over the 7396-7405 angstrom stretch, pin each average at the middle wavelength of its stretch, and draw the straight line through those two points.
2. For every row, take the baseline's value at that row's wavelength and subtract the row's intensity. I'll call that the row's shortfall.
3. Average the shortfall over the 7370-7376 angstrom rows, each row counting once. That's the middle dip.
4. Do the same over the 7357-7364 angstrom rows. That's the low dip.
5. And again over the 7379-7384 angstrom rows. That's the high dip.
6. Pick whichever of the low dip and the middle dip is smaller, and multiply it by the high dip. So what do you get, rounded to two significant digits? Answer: -0.10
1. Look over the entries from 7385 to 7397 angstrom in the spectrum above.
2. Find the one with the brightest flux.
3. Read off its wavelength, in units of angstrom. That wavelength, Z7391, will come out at 7389.0 angstrom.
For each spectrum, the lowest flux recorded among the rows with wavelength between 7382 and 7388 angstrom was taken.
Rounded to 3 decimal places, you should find 7.878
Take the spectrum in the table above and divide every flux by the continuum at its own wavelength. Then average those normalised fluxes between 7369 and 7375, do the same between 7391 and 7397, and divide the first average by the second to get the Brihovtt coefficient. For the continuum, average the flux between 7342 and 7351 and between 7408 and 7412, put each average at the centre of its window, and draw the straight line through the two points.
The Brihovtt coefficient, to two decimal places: 1.02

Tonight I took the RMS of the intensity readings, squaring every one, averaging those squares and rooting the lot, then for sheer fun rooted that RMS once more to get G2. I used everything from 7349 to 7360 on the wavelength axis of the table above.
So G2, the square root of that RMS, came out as 2.97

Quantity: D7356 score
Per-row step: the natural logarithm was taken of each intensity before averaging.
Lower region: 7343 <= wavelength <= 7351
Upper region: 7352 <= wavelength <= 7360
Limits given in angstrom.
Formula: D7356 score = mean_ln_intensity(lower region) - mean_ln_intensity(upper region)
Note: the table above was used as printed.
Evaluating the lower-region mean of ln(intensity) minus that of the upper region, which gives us -0.05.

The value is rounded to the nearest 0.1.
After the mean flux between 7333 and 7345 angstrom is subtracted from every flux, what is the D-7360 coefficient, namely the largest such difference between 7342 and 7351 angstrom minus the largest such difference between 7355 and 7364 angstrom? -0.4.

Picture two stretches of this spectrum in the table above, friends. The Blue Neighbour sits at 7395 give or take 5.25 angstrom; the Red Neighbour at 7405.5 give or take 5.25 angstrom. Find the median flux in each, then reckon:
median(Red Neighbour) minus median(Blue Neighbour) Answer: -0.15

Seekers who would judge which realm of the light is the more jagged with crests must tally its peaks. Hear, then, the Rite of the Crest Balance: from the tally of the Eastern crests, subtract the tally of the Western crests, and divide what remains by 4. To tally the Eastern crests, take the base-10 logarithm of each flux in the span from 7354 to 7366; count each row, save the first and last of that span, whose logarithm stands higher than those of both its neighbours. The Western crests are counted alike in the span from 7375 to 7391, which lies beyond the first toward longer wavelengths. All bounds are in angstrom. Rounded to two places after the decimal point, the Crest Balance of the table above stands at -0.25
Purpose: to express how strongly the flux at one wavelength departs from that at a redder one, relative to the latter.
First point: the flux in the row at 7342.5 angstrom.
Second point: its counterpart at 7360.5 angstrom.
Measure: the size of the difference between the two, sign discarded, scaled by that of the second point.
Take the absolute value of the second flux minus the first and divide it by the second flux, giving 0.09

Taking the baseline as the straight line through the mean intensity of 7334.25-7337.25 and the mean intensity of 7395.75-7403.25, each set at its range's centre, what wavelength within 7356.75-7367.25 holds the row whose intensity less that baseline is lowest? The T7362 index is 7366.5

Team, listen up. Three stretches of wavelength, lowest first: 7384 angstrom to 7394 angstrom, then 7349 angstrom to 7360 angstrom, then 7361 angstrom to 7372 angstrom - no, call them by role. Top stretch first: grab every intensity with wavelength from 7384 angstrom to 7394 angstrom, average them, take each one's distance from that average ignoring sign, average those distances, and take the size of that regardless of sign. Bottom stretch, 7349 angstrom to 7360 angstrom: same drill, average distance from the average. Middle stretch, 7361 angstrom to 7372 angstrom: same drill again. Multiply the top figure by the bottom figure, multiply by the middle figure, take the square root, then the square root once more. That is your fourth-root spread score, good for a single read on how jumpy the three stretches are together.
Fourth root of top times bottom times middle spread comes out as 0.44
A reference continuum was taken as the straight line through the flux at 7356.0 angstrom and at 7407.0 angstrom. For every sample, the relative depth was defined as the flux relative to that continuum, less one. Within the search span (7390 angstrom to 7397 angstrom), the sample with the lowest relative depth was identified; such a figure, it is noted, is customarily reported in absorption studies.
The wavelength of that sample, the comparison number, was 7393.5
